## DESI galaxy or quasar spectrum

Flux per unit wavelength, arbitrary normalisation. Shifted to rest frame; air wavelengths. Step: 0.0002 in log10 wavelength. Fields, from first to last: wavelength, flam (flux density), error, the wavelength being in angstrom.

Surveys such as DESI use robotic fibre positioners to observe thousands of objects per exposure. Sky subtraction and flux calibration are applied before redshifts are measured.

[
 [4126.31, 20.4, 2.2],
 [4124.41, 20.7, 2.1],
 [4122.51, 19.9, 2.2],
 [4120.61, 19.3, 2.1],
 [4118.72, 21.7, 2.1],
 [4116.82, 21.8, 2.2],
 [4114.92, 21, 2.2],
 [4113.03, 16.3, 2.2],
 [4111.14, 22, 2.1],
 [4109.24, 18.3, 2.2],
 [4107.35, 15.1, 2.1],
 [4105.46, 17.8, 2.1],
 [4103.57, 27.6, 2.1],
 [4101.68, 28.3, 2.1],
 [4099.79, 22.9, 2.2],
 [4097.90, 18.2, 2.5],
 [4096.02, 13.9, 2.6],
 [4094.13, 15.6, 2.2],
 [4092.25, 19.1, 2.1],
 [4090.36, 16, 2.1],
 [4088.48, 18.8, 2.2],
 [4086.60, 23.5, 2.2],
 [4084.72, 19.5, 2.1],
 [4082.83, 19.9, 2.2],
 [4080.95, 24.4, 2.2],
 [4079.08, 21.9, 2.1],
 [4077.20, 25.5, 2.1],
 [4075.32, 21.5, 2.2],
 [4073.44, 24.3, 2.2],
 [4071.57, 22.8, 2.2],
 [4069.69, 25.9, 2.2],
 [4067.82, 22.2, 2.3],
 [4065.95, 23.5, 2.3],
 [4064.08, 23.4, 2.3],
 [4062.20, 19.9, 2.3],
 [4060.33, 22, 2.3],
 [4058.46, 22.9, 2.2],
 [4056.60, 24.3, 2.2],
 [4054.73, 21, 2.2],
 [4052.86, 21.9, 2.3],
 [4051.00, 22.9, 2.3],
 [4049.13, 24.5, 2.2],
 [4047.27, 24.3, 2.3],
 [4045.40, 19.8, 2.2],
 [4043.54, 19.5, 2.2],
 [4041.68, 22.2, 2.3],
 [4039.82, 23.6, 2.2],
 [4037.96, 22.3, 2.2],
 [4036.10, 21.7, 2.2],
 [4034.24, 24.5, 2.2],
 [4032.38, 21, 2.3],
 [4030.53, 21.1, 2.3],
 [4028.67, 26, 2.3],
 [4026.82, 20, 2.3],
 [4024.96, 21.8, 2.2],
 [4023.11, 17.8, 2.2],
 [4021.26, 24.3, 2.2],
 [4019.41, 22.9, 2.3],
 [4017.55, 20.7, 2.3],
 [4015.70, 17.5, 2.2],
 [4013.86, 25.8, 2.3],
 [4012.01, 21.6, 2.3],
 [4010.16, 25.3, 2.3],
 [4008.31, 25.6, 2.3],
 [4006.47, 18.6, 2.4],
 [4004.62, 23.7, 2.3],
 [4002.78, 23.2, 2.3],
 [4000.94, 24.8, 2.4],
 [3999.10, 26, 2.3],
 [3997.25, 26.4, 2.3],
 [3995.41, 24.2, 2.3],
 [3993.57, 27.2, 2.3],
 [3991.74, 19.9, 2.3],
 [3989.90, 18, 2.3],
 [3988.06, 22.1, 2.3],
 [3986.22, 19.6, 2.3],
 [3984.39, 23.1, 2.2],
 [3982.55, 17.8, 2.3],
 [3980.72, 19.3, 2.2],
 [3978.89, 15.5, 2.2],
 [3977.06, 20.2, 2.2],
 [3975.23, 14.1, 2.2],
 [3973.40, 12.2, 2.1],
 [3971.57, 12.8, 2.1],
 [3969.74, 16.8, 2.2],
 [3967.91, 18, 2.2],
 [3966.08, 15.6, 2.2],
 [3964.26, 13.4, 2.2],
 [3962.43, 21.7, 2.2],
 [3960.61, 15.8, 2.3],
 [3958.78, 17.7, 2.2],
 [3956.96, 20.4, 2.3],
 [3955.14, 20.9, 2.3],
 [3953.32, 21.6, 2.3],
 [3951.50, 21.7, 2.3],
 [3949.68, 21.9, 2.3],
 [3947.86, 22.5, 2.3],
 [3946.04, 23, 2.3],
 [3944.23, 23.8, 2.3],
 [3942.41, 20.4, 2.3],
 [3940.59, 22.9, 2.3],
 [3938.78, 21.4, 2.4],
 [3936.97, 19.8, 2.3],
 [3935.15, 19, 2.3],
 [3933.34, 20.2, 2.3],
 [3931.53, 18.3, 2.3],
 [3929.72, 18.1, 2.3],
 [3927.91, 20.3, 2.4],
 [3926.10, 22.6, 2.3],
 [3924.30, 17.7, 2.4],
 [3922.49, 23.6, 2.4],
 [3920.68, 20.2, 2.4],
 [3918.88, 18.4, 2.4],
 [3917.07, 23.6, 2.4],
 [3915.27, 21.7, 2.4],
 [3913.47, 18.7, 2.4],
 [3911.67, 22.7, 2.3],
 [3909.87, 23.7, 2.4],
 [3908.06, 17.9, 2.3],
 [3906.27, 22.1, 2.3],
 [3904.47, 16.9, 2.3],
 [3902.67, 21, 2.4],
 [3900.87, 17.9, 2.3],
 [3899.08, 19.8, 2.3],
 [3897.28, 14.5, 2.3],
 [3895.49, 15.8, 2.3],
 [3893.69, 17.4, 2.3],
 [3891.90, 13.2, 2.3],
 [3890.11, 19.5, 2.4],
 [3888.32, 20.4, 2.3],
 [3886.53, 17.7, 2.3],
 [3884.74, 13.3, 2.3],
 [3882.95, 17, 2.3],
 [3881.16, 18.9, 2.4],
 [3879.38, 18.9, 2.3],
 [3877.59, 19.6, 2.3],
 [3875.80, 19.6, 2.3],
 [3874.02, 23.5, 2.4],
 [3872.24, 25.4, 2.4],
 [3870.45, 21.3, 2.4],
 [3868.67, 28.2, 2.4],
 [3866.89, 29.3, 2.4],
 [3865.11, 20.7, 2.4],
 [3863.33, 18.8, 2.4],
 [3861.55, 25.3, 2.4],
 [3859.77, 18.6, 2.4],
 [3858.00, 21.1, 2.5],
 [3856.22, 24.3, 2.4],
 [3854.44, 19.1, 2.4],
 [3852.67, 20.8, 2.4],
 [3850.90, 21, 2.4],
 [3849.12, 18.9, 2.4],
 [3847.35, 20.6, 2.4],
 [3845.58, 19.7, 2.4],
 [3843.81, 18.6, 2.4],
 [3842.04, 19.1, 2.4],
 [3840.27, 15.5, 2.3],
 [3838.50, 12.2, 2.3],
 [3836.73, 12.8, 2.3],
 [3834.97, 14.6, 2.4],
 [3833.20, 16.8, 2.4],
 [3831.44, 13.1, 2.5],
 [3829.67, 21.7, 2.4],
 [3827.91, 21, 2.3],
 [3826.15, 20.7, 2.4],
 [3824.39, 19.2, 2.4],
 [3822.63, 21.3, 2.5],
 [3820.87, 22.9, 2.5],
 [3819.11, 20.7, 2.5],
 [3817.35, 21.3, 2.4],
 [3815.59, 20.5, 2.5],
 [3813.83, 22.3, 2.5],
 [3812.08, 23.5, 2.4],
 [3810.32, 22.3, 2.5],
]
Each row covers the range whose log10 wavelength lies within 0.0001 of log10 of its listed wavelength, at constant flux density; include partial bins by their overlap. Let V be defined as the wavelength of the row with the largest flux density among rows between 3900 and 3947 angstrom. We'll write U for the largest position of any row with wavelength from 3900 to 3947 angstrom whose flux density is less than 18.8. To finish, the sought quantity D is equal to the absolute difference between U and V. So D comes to 12.7 angstrom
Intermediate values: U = 3931.53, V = 3944.23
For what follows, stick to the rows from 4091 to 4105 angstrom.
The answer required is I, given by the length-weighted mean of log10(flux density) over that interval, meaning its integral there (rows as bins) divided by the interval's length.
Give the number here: 1.30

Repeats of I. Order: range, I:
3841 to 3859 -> 1.31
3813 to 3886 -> 1.29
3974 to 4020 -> 1.33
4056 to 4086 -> 1.36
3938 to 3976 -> 1.27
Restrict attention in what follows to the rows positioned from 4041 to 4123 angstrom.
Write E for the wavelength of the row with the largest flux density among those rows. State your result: 4101.68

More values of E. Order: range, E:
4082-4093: 4086.60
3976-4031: 3993.57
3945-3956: 3946.04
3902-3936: 3909.87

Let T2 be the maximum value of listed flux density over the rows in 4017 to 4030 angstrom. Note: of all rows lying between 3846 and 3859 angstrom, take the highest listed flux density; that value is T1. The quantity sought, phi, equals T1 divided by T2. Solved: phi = 0.93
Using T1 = 24.3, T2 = 26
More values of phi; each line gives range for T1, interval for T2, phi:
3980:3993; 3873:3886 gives 0.98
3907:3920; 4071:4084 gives 0.93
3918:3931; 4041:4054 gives 0.96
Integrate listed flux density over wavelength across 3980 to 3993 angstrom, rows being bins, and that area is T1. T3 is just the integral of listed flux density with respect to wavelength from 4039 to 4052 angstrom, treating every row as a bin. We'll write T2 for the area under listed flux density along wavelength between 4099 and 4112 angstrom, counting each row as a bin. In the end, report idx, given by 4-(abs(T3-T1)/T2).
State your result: 3.90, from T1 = 262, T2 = 282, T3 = 291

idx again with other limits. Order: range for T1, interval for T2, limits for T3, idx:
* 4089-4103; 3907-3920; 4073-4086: 3.93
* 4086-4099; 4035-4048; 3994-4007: 3.71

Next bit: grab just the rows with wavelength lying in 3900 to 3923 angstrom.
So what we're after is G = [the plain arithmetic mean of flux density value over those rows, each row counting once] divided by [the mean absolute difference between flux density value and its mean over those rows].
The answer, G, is 10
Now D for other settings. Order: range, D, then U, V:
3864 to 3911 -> 41.2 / 3908.06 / 3866.89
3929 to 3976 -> 31.0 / 3975.23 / 3944.23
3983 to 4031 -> 29.5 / 4023.11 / 3993.57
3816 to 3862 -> 1.8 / 3859.77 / 3861.55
